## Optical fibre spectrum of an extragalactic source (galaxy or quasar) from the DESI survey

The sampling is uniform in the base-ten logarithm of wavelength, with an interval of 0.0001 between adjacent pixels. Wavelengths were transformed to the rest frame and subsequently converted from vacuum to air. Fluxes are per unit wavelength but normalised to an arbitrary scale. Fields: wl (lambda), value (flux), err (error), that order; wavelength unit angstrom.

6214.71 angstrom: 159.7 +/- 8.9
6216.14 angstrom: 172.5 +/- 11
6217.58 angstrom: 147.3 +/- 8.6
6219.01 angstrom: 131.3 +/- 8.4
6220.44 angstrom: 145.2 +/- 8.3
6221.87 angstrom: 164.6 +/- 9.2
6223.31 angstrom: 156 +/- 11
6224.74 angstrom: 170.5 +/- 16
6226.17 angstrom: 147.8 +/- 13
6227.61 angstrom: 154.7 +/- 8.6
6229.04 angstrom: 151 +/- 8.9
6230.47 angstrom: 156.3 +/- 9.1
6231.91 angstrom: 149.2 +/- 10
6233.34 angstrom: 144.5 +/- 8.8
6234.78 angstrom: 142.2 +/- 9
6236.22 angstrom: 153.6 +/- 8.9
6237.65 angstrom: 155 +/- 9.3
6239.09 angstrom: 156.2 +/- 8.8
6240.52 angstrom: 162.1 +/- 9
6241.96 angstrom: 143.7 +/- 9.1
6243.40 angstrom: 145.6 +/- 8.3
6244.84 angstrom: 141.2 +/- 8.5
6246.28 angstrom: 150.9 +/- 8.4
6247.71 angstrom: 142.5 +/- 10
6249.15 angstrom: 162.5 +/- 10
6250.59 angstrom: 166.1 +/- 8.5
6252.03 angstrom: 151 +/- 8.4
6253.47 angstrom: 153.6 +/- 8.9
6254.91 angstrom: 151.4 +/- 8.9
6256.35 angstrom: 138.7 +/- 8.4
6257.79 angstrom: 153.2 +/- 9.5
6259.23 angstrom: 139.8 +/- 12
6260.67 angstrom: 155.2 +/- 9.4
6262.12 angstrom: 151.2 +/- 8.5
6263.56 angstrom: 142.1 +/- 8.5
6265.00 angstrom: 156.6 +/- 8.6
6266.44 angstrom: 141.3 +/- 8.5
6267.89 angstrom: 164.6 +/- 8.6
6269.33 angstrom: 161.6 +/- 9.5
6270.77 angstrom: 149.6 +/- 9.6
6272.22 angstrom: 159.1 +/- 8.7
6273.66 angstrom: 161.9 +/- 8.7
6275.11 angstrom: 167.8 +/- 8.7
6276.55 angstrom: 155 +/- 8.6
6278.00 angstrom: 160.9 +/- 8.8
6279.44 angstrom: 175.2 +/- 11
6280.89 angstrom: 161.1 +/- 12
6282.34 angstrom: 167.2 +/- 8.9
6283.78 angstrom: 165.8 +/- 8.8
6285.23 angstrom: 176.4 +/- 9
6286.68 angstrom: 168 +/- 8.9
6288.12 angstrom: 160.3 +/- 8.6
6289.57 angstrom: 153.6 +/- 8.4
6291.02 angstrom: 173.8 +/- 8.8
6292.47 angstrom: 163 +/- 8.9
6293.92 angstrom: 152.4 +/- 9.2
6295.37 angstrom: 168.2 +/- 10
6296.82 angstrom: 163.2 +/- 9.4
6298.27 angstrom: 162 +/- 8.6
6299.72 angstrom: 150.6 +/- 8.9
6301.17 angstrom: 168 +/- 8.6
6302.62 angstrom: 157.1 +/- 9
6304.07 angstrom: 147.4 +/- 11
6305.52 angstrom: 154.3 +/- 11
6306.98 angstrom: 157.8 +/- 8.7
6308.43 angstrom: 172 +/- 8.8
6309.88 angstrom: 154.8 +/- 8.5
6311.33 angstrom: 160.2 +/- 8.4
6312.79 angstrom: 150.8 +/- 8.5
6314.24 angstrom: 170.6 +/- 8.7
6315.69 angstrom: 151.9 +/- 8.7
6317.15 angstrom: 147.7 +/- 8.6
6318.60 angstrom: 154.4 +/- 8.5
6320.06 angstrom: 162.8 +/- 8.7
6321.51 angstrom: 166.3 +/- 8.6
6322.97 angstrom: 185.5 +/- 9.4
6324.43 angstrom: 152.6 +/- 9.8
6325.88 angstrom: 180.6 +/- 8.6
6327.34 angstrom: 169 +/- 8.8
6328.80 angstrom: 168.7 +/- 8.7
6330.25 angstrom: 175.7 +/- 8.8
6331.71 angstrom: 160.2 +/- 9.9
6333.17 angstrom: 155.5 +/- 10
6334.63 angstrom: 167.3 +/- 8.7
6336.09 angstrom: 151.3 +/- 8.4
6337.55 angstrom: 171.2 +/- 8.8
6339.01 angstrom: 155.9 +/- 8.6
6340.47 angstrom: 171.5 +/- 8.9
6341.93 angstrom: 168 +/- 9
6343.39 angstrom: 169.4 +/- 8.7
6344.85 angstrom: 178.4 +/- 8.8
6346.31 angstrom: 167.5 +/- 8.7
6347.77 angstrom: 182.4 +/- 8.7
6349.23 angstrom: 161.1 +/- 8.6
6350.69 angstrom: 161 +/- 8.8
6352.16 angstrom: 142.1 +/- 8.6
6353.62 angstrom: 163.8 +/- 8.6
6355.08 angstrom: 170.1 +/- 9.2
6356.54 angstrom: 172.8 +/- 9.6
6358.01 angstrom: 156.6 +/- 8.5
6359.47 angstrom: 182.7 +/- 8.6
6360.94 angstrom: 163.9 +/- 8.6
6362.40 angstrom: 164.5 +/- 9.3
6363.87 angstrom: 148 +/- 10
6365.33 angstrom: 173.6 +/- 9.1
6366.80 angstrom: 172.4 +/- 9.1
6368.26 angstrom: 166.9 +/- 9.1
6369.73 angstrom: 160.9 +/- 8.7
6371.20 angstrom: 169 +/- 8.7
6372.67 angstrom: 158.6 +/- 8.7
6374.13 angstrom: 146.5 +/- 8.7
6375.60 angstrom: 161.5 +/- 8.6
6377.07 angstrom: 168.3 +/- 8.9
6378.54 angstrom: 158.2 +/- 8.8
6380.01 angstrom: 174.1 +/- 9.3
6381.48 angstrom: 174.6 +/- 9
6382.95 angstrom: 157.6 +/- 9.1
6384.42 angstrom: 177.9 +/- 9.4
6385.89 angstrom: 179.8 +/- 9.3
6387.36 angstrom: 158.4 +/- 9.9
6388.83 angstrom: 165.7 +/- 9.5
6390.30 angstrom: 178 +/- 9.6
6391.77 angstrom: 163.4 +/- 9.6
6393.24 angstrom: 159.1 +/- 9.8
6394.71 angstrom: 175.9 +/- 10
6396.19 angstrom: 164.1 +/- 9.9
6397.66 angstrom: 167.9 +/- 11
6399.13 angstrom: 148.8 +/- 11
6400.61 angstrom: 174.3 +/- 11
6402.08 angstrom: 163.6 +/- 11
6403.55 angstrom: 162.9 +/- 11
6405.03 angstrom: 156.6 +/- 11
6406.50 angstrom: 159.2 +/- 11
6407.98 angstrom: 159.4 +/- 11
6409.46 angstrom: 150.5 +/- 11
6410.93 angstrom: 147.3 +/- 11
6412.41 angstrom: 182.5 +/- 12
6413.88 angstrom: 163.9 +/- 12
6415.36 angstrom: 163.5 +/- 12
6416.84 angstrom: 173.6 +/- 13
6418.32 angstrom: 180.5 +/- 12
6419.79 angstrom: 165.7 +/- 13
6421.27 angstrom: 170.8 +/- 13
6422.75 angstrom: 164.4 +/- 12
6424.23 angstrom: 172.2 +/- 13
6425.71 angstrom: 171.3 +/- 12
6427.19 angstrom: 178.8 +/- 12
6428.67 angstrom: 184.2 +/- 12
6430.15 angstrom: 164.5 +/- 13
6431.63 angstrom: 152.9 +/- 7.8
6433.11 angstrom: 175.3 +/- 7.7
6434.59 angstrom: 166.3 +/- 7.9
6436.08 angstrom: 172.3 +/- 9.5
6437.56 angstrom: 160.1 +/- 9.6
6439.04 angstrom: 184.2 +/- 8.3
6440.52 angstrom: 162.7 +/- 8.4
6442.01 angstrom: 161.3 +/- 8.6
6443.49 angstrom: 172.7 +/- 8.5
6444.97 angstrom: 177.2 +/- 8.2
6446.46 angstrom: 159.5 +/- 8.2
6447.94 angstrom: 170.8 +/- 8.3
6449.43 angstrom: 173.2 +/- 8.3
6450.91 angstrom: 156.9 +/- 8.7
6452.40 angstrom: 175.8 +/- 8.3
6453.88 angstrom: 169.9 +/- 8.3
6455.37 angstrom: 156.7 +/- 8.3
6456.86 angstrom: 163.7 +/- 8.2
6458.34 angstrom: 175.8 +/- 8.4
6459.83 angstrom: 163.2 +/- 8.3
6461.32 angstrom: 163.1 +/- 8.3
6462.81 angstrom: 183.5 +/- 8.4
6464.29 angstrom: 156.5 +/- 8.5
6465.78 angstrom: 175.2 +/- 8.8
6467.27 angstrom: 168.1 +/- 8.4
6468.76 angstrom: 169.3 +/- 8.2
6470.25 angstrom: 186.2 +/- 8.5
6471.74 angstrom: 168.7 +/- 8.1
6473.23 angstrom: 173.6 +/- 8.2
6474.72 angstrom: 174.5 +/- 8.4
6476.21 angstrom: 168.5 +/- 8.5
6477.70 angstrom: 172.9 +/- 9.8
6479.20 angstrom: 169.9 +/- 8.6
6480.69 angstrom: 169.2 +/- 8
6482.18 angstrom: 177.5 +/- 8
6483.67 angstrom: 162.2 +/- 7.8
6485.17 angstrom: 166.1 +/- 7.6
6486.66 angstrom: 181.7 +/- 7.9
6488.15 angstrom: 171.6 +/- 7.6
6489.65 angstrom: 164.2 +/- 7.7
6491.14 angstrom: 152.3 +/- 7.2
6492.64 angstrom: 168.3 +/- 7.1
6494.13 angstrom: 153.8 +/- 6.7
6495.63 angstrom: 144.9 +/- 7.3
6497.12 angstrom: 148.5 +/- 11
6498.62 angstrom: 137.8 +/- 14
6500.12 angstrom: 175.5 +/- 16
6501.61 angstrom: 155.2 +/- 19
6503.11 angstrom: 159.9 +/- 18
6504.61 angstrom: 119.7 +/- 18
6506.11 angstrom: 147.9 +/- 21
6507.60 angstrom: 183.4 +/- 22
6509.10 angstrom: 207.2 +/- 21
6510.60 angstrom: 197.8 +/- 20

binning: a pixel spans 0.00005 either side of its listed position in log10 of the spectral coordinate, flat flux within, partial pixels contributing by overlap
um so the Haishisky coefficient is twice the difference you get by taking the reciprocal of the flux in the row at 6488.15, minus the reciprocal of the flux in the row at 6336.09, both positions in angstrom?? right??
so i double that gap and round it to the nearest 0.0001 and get -0.0016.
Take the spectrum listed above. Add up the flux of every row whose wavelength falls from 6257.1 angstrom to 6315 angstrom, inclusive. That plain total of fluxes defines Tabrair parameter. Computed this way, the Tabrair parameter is 6374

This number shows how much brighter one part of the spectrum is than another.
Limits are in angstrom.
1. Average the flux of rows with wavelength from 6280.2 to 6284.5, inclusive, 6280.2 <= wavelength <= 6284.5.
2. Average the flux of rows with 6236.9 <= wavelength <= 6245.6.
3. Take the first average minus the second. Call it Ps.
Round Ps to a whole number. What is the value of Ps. 14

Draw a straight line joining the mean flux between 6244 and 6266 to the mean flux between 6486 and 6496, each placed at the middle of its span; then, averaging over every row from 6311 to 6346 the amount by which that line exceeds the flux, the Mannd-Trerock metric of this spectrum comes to -10.3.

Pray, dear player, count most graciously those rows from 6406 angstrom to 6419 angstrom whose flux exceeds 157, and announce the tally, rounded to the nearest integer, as 7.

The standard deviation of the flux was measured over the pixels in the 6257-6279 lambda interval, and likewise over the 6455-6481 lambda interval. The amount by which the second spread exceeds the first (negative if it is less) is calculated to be -0.7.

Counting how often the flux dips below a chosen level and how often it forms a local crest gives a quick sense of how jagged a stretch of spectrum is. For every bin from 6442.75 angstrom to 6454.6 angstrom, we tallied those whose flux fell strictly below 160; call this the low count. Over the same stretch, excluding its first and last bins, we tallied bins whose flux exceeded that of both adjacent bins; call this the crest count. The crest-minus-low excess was 1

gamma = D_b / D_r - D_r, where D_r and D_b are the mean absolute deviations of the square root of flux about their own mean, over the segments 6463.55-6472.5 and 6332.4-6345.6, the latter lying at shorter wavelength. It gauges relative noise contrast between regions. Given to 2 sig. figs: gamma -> 0.89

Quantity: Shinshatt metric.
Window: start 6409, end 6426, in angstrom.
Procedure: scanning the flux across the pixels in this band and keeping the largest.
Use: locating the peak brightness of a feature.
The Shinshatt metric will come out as 182.5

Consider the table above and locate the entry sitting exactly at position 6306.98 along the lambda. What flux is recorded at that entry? 157.8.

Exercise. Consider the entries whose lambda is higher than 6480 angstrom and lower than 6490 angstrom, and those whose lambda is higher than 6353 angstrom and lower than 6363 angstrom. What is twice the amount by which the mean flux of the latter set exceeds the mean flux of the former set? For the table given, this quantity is -5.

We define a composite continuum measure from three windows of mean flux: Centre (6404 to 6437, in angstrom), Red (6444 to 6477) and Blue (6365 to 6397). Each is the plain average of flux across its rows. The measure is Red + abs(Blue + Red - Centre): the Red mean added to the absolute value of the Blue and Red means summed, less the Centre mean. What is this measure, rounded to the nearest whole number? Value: 339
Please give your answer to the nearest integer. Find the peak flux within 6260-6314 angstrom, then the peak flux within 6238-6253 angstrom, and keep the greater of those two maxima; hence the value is 176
